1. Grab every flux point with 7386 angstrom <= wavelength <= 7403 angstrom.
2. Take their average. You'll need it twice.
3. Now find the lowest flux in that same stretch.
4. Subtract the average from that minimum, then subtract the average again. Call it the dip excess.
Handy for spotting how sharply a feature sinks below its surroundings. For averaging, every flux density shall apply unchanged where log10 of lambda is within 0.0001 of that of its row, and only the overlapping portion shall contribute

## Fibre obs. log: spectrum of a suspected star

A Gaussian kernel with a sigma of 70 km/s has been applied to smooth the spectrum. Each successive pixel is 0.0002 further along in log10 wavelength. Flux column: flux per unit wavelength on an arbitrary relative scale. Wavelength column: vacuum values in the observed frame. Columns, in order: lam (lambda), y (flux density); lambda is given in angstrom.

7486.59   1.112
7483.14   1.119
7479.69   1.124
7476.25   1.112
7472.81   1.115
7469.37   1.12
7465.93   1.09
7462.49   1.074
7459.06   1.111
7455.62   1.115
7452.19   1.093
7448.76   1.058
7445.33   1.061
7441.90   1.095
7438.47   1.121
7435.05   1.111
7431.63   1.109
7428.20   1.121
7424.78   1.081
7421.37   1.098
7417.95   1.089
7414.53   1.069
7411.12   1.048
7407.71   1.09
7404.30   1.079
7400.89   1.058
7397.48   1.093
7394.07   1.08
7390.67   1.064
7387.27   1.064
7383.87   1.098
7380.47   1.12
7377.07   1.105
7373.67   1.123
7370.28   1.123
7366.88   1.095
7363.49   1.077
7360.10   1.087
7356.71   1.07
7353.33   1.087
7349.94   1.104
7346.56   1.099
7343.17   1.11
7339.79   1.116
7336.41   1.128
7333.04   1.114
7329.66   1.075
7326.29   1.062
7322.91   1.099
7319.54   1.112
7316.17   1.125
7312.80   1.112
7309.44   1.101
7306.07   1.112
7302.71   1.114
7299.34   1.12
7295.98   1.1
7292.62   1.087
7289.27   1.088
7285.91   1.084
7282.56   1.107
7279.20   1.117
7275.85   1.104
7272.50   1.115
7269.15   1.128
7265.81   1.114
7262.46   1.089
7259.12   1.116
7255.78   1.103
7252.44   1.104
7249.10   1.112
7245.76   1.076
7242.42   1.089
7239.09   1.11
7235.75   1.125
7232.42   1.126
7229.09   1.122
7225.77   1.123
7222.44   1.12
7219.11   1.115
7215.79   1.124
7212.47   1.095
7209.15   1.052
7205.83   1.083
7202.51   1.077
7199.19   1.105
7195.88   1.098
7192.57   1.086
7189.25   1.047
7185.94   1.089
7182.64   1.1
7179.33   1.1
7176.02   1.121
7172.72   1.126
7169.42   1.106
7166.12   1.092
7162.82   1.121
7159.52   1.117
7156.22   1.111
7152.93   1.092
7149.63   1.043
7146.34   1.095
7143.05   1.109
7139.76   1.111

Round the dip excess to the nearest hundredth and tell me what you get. -1.09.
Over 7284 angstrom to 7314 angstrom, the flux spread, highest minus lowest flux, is 0.036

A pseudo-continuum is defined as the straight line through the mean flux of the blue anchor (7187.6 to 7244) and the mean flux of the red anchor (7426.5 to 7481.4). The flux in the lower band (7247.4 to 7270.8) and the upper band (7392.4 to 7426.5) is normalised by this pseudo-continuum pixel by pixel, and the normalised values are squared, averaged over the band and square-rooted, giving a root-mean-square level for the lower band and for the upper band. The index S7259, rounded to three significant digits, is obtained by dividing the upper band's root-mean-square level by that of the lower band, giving 0.971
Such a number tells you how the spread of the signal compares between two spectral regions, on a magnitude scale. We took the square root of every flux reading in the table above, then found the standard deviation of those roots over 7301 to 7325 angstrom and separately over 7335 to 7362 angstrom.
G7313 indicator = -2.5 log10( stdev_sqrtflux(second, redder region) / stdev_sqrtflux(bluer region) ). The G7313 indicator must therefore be -0.8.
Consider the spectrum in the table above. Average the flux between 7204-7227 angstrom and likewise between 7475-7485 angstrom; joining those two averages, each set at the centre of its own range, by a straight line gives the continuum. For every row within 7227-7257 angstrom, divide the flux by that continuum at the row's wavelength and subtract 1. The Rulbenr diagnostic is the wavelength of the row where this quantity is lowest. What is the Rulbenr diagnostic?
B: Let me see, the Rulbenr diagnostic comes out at 7245.76 angstrom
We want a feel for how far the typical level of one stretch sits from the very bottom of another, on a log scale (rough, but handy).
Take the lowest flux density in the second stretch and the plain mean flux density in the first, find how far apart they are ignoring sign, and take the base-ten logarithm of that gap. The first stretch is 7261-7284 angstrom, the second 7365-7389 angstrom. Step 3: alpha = -1.33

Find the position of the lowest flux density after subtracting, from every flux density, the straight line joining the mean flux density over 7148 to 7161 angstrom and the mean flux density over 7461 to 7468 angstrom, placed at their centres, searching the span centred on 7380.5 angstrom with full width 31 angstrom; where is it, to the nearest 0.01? 7387.27 angstrom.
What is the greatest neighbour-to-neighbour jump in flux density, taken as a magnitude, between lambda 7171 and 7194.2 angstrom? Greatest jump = 0.042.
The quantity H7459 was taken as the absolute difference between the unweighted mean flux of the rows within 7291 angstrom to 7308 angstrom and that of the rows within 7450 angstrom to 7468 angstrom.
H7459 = 0.010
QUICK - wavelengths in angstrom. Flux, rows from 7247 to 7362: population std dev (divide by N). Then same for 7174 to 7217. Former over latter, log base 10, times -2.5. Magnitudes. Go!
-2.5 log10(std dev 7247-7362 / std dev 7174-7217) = 0.34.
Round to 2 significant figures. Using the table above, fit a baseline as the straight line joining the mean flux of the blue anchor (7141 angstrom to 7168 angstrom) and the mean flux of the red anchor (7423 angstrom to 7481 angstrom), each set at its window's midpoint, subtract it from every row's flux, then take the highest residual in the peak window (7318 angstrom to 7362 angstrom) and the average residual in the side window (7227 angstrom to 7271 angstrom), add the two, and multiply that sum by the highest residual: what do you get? 0.0011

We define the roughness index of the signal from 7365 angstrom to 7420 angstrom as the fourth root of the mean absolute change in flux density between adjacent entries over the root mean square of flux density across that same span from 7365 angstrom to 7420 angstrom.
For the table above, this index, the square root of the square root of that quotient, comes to 0.367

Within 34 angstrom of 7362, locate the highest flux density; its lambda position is 7336.41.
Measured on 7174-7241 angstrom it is 7232.42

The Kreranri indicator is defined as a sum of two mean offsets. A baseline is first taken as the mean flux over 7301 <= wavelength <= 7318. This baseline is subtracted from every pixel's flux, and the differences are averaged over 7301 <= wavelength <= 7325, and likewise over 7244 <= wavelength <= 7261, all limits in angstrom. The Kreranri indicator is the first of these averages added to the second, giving -0.013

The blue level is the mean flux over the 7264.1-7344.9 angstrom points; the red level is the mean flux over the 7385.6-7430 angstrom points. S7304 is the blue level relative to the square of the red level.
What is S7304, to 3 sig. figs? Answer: 0.949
